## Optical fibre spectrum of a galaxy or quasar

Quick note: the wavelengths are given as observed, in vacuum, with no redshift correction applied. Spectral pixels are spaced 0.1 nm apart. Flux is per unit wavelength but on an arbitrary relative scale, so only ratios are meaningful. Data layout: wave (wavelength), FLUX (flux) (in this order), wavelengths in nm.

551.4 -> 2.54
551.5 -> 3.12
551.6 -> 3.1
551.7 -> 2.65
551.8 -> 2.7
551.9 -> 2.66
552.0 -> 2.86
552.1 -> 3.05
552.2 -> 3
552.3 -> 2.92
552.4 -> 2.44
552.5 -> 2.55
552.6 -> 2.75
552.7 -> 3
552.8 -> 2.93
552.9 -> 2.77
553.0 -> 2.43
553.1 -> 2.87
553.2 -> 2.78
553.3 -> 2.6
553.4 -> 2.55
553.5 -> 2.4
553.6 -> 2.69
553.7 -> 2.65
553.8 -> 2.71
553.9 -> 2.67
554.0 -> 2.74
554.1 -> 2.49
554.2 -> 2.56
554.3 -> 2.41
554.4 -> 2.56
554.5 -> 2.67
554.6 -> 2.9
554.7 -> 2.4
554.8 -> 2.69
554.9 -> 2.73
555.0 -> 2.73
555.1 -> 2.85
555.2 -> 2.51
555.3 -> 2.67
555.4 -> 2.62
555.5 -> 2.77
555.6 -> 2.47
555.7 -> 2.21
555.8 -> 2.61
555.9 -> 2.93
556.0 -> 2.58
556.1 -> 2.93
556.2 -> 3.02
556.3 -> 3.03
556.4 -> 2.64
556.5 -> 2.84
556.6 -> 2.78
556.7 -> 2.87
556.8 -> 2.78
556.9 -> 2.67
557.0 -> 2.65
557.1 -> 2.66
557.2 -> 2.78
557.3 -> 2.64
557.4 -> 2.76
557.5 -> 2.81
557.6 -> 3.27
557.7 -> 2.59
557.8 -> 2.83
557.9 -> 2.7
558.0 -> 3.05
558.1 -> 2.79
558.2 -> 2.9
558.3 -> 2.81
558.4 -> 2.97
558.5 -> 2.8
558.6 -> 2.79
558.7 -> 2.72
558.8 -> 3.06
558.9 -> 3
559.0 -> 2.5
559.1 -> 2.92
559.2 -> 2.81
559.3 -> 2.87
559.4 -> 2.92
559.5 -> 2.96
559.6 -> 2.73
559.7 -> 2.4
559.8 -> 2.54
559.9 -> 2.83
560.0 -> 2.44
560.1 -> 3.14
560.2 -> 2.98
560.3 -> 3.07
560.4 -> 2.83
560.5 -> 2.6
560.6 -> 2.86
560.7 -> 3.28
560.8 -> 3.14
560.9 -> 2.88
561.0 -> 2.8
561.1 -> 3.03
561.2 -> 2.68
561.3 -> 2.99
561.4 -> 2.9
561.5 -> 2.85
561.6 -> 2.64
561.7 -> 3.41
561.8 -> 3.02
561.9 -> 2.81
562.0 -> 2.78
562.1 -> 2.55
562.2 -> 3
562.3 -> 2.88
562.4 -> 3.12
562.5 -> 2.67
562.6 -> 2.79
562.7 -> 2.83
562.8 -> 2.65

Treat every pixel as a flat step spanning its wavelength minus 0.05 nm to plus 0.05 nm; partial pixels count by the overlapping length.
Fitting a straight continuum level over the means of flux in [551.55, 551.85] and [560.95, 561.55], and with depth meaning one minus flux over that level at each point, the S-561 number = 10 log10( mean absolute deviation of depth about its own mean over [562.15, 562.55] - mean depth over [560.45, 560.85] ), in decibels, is -10.8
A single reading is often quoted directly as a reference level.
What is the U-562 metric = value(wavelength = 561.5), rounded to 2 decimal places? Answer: 2.85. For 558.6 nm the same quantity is 2.79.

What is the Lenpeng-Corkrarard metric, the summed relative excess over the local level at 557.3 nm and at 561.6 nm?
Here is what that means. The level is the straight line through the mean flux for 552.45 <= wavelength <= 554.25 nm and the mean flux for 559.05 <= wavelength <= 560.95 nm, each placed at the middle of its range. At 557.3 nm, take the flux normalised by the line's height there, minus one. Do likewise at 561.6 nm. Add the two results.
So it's -0.14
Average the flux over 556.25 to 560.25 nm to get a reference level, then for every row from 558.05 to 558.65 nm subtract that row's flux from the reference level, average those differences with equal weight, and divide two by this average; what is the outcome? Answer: -53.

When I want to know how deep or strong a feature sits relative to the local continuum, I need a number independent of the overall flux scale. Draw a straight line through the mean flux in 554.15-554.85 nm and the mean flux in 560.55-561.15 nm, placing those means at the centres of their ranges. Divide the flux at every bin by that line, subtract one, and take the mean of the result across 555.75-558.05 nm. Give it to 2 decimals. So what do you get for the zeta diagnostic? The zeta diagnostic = 0.02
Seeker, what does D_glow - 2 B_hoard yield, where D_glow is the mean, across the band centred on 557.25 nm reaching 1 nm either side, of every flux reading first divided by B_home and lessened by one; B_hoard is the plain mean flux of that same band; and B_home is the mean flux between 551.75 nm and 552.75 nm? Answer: -5.60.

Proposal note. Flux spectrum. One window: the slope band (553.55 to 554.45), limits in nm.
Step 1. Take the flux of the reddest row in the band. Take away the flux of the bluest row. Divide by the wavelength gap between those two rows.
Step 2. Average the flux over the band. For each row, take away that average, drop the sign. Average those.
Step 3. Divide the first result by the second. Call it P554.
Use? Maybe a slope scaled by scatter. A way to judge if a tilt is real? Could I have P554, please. -1.8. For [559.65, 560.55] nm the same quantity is 1.1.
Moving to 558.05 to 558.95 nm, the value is 2.7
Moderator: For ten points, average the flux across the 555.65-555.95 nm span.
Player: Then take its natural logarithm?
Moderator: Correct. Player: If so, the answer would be 0.95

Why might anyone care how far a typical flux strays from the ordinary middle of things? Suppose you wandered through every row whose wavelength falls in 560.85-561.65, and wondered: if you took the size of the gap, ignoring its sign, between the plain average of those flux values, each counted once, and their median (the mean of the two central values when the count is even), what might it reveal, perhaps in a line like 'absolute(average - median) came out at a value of 0.019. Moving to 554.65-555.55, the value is 0.027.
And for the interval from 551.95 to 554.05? 0.009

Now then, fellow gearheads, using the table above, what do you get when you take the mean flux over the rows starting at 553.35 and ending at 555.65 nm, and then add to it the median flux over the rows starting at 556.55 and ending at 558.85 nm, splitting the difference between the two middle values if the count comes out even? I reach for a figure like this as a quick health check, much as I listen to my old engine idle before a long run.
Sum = 5.42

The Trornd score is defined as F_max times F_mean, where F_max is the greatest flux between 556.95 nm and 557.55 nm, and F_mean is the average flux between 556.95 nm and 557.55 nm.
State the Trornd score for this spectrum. 7.6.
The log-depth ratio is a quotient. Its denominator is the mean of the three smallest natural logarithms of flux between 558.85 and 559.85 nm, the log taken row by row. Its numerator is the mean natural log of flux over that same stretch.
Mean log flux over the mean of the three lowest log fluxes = 1.12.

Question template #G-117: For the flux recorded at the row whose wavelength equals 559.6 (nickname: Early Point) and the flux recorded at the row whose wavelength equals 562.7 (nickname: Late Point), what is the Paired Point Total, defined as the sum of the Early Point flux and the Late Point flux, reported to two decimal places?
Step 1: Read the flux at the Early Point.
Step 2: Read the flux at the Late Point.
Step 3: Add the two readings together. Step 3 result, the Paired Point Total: 5.56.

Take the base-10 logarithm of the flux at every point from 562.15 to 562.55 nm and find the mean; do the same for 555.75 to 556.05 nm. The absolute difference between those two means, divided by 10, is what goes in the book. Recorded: 0.0033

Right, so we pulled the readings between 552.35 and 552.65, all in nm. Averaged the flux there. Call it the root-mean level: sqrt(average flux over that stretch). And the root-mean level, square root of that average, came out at 1.61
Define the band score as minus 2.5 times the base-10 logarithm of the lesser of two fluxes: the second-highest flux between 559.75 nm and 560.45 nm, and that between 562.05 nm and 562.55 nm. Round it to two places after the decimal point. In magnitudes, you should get -1.19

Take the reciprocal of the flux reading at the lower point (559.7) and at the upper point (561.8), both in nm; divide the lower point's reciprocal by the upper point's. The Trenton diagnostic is 1.26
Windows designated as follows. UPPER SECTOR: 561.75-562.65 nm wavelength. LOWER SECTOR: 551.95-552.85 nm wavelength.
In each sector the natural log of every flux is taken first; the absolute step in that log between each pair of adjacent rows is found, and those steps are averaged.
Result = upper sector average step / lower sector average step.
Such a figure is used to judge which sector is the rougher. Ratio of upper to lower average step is 1.26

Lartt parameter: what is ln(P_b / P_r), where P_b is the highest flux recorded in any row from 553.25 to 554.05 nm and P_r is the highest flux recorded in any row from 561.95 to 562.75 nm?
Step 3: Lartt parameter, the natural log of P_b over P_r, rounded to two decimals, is -0.13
